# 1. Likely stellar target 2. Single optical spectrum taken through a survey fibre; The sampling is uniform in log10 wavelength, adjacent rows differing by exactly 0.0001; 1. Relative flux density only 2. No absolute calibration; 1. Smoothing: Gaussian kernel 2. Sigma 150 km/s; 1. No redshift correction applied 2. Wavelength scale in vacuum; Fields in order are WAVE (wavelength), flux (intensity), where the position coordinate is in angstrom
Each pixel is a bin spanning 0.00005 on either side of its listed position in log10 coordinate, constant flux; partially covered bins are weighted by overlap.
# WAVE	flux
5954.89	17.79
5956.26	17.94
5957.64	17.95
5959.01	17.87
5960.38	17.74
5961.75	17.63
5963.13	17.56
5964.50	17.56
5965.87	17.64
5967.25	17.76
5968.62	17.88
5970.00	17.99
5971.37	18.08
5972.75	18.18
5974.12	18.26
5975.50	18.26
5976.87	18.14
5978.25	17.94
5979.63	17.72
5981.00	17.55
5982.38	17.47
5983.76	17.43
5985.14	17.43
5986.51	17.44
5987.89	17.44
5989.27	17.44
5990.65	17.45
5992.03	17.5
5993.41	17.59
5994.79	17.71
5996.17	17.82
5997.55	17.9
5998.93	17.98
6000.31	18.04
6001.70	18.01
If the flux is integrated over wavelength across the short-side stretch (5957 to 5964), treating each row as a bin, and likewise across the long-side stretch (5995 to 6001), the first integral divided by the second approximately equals 1.2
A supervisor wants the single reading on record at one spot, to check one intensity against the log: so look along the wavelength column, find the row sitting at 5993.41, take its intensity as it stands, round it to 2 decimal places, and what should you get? 17.59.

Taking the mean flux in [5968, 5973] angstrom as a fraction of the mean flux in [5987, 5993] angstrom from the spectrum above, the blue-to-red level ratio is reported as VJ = 1.03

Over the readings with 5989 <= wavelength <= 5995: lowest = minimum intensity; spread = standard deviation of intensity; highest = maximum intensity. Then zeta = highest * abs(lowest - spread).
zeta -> 307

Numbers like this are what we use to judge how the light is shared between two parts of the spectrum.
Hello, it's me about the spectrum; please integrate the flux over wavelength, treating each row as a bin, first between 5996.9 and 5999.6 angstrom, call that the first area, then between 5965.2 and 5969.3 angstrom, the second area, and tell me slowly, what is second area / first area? 1.5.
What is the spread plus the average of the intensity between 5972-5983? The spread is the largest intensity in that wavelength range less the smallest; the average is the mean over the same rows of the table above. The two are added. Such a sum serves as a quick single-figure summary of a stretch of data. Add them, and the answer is 18.73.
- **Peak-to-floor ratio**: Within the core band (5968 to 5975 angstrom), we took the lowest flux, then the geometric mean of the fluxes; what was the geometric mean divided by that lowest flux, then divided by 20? 0.0506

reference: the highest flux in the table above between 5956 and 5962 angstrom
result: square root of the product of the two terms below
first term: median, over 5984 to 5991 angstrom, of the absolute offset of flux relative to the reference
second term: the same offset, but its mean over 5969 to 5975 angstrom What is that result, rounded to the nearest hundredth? 0.30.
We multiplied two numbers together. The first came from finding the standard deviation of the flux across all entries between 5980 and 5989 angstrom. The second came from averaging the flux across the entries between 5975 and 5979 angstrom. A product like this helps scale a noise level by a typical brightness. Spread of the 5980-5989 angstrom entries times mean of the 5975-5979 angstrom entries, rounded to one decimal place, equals 0.8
